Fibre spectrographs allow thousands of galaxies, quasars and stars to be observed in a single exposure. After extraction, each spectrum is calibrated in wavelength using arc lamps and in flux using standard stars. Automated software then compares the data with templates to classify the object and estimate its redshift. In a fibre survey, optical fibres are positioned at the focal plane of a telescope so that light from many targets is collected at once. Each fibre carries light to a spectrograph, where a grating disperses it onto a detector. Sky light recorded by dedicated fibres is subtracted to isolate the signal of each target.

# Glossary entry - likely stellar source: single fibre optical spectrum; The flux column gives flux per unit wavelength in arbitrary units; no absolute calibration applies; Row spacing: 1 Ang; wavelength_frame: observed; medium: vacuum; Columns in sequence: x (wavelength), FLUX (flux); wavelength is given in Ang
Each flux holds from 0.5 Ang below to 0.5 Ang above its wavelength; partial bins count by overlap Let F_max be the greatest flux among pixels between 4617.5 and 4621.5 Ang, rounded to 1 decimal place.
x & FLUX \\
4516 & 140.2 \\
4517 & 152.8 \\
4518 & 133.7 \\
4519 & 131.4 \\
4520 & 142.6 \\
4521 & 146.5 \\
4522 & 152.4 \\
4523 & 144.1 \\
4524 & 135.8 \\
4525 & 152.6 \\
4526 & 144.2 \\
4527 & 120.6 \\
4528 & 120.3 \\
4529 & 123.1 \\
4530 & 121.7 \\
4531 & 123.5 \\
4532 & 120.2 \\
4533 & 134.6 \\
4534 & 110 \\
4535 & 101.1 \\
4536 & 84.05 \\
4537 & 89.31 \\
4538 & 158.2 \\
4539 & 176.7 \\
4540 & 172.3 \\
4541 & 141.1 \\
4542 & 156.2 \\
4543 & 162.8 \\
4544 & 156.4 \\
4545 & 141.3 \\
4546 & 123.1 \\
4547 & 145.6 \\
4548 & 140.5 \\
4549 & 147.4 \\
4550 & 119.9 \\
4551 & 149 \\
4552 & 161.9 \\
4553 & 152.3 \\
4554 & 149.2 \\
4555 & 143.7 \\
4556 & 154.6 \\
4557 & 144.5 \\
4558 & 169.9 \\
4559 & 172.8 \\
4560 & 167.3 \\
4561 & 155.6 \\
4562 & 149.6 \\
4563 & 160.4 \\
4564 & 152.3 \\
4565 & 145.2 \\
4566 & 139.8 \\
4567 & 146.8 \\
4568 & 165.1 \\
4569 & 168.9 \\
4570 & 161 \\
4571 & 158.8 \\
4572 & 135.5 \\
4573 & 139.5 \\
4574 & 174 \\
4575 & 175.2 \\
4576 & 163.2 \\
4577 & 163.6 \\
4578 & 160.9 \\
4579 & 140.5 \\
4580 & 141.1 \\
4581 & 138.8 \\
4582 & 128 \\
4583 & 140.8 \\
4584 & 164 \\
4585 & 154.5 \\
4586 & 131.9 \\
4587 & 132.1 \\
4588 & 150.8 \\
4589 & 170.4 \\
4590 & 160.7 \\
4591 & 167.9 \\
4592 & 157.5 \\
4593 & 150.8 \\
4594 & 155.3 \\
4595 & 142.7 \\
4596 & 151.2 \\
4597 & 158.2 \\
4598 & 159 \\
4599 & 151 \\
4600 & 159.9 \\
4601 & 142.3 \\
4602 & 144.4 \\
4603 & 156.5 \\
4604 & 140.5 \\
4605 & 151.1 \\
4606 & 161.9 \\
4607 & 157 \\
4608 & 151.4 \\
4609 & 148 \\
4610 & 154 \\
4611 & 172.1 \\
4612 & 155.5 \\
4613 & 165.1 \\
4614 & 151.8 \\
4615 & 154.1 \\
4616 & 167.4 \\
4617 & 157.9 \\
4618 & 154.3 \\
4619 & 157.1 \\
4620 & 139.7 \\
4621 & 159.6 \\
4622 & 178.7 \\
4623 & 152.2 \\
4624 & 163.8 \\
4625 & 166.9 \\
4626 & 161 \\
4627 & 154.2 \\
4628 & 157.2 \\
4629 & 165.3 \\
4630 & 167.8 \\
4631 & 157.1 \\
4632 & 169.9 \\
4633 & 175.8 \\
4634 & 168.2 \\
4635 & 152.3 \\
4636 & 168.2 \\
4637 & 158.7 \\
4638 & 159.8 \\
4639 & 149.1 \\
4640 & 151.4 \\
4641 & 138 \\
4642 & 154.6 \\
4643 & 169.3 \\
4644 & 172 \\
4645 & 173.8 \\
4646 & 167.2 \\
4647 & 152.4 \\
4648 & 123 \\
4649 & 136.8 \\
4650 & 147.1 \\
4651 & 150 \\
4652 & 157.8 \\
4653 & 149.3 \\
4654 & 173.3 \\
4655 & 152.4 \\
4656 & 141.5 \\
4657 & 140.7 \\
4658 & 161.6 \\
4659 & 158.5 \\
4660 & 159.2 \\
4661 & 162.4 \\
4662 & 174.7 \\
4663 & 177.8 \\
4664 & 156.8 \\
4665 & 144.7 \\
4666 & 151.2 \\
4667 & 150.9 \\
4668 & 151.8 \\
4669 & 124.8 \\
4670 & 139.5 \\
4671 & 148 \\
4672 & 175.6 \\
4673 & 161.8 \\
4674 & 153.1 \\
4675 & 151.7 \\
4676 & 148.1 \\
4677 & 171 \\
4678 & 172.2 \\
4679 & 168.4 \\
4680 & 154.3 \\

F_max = 159.6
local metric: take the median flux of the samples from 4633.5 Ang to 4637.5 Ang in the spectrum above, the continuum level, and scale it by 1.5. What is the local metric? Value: 245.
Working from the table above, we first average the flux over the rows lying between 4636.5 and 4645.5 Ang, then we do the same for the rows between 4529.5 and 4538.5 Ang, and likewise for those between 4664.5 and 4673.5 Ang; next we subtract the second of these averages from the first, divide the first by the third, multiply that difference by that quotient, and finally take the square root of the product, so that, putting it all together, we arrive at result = 6.7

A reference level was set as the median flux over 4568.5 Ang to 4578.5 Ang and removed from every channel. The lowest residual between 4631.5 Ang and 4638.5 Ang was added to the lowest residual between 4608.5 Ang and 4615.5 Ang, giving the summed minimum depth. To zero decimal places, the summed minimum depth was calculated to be -24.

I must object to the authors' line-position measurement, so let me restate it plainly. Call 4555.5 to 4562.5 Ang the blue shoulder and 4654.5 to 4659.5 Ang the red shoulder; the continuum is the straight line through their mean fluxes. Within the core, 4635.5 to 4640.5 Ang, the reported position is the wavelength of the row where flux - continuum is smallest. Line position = 4639 Ang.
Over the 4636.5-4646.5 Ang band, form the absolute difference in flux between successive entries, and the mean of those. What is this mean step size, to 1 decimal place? 7.8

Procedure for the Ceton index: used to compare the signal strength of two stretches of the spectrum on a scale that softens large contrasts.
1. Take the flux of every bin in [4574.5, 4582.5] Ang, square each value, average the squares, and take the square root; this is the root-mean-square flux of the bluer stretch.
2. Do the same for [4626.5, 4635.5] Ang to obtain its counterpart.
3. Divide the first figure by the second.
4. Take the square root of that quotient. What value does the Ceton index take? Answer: 0.965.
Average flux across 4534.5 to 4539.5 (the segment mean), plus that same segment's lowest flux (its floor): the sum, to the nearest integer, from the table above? 206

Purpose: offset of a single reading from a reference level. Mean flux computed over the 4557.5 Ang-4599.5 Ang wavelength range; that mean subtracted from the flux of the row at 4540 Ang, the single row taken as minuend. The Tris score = 18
